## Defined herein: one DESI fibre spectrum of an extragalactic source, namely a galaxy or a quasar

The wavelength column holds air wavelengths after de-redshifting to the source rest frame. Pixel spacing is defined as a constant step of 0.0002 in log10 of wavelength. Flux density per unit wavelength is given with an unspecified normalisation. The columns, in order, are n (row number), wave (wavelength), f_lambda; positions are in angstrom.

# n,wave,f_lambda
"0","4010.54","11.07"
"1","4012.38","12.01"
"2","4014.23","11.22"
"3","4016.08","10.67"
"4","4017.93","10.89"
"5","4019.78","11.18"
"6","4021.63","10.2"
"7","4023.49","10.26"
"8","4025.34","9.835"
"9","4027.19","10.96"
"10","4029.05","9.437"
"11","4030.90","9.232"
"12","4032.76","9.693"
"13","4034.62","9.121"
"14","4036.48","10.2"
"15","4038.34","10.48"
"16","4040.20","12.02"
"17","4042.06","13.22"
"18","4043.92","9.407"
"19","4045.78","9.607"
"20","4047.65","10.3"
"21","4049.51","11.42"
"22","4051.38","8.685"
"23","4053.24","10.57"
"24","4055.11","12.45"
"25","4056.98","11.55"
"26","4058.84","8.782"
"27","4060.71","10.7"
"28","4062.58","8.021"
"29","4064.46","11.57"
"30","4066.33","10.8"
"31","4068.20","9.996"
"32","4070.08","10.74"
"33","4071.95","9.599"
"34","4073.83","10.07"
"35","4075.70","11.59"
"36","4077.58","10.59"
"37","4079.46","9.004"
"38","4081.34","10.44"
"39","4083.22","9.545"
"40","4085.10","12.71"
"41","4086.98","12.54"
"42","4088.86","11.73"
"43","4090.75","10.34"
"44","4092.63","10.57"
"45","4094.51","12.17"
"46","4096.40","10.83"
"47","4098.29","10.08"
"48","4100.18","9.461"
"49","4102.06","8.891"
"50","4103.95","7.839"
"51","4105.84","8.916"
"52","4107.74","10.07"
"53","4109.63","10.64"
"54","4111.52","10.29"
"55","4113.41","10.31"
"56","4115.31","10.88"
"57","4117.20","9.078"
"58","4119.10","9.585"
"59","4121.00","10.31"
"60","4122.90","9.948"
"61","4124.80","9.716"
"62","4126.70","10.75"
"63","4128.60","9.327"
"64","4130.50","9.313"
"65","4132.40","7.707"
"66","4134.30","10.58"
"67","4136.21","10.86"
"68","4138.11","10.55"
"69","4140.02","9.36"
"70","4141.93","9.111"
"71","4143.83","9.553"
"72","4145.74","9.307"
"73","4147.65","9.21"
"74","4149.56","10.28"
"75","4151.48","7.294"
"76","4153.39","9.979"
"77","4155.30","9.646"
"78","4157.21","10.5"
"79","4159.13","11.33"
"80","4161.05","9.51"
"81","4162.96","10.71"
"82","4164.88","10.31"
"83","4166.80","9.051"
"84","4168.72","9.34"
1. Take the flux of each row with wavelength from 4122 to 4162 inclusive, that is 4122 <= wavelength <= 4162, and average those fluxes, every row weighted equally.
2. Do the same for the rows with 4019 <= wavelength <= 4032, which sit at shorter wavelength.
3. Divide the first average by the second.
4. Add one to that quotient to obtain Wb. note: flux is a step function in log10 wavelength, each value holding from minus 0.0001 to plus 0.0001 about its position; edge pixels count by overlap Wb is 1.96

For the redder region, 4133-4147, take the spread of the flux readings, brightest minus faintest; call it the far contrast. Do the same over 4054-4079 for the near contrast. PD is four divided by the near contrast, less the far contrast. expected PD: -0.8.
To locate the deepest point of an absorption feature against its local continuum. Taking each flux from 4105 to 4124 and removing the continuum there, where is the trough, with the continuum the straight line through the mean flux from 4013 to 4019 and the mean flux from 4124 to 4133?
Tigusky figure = 4105.84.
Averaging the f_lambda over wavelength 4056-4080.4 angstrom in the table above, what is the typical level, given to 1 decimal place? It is 10.2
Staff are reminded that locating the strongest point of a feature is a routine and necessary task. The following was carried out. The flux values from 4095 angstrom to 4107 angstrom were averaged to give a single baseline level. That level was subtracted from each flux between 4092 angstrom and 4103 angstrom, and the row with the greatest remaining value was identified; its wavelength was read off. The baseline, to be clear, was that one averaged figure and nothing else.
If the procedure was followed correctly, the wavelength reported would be 4094.51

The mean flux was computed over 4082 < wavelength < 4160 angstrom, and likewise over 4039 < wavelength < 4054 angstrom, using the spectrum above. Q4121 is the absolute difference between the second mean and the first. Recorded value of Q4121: 0.63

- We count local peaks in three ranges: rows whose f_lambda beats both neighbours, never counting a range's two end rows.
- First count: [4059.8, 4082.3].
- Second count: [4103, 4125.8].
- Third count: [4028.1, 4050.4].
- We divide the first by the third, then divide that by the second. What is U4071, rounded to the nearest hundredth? 0.50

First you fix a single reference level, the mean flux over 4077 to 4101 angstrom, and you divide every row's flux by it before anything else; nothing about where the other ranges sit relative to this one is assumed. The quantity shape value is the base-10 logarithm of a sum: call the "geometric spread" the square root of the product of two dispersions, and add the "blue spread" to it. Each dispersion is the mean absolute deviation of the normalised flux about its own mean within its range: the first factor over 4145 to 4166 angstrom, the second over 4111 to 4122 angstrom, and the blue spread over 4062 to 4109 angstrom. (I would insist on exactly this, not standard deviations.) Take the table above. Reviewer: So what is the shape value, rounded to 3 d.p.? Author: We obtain -0.827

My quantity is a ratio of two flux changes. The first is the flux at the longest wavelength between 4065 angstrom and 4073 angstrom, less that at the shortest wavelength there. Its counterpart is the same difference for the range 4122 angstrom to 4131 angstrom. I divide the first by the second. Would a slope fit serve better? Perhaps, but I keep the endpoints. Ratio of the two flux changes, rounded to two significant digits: 1.9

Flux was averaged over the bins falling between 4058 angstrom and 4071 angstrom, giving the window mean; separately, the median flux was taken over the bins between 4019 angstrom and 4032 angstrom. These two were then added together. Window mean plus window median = 20.29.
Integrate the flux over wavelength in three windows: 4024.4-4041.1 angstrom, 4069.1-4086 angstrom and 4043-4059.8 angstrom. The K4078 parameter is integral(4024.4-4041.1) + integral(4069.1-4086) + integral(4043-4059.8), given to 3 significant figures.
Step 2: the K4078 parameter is 519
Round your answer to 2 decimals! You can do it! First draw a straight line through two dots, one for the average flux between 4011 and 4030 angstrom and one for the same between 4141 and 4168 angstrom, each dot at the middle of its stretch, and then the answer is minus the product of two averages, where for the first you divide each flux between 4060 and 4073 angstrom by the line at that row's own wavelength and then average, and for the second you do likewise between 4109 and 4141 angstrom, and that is -0.99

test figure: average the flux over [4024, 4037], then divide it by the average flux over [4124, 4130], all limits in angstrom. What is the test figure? 0.99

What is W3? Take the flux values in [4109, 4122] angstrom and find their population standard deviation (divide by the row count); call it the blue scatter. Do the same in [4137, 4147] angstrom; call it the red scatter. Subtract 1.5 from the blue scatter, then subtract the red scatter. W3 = -1.4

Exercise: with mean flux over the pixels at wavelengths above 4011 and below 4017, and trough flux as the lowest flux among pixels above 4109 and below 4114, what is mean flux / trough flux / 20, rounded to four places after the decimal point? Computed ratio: 0.0549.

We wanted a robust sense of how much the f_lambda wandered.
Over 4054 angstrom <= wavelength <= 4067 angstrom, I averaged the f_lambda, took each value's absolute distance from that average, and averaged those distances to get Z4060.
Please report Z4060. 1.23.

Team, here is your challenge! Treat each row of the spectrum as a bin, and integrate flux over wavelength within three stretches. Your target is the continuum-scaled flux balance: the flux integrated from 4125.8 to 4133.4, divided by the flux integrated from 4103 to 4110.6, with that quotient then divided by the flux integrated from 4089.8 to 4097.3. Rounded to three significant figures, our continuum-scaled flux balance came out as 0.0120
